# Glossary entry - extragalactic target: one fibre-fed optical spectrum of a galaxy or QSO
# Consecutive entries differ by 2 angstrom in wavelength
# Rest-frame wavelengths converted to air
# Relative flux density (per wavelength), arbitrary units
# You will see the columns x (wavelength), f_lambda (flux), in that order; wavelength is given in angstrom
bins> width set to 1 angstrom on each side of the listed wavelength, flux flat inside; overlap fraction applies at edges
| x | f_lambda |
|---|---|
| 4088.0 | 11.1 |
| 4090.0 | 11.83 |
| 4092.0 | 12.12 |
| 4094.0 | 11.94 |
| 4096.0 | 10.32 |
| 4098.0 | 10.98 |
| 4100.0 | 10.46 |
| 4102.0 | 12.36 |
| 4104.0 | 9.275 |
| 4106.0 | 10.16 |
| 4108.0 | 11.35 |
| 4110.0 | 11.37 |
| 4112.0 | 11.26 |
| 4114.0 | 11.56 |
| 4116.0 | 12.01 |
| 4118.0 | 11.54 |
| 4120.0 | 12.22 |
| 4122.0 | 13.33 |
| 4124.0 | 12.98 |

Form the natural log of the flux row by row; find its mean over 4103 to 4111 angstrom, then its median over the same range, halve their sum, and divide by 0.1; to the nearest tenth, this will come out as 23.6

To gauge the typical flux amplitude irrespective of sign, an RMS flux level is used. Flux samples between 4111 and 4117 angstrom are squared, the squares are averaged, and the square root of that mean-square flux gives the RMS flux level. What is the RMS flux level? 11.6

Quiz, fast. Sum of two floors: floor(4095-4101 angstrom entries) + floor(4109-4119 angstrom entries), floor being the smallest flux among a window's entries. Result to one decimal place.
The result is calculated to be 21.6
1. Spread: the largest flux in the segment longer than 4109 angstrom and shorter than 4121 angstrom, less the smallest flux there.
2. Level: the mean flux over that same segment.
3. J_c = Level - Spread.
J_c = 10.7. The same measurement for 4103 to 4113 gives 8.6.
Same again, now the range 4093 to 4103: 9.2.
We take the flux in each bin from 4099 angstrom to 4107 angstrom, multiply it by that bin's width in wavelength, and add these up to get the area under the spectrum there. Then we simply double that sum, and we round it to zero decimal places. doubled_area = 169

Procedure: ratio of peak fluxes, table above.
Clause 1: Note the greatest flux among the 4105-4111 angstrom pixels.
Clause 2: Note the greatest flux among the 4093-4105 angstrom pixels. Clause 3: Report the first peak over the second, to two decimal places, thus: 0.92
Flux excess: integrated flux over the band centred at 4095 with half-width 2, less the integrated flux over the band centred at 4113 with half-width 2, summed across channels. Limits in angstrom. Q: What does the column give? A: -1.1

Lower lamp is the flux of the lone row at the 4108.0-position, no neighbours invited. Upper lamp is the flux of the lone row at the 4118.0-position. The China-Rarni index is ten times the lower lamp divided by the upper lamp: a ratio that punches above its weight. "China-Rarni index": 9.8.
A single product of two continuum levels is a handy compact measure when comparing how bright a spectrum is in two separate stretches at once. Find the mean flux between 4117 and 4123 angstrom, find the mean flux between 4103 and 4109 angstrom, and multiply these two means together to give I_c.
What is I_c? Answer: 127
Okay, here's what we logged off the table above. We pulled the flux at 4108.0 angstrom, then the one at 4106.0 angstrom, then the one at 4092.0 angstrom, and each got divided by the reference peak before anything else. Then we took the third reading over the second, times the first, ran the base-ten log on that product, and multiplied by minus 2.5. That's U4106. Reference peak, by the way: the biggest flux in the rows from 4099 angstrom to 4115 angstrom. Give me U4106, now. -0.10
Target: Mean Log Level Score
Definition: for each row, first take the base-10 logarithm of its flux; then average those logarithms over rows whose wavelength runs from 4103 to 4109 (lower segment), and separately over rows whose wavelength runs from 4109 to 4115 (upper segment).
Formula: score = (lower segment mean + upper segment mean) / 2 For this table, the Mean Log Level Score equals 1.03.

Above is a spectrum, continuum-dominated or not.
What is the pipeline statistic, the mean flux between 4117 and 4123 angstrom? 12.4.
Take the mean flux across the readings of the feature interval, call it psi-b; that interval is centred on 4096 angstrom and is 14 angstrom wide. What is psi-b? 11.4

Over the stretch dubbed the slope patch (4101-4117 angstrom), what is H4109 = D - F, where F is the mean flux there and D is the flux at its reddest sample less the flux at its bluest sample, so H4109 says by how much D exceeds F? -11.5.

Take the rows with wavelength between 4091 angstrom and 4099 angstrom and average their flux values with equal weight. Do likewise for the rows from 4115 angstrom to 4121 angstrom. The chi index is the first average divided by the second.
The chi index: 0.95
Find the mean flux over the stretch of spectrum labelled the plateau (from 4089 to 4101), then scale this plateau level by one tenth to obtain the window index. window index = 1.13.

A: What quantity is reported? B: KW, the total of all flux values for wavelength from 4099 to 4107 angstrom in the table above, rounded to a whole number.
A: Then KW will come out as 42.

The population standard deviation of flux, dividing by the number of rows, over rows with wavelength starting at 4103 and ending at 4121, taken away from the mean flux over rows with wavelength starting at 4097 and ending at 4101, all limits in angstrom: 9.9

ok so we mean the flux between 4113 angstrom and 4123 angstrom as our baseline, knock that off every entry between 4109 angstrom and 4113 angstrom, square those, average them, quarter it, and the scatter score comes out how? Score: 0.17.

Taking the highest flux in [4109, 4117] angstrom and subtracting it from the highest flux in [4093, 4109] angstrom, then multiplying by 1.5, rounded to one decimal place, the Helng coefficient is 0.5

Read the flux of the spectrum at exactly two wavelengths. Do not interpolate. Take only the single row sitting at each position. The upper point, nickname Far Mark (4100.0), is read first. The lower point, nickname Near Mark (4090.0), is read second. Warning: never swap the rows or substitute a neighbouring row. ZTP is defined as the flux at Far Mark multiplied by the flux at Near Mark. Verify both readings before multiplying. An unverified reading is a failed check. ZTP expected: 124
